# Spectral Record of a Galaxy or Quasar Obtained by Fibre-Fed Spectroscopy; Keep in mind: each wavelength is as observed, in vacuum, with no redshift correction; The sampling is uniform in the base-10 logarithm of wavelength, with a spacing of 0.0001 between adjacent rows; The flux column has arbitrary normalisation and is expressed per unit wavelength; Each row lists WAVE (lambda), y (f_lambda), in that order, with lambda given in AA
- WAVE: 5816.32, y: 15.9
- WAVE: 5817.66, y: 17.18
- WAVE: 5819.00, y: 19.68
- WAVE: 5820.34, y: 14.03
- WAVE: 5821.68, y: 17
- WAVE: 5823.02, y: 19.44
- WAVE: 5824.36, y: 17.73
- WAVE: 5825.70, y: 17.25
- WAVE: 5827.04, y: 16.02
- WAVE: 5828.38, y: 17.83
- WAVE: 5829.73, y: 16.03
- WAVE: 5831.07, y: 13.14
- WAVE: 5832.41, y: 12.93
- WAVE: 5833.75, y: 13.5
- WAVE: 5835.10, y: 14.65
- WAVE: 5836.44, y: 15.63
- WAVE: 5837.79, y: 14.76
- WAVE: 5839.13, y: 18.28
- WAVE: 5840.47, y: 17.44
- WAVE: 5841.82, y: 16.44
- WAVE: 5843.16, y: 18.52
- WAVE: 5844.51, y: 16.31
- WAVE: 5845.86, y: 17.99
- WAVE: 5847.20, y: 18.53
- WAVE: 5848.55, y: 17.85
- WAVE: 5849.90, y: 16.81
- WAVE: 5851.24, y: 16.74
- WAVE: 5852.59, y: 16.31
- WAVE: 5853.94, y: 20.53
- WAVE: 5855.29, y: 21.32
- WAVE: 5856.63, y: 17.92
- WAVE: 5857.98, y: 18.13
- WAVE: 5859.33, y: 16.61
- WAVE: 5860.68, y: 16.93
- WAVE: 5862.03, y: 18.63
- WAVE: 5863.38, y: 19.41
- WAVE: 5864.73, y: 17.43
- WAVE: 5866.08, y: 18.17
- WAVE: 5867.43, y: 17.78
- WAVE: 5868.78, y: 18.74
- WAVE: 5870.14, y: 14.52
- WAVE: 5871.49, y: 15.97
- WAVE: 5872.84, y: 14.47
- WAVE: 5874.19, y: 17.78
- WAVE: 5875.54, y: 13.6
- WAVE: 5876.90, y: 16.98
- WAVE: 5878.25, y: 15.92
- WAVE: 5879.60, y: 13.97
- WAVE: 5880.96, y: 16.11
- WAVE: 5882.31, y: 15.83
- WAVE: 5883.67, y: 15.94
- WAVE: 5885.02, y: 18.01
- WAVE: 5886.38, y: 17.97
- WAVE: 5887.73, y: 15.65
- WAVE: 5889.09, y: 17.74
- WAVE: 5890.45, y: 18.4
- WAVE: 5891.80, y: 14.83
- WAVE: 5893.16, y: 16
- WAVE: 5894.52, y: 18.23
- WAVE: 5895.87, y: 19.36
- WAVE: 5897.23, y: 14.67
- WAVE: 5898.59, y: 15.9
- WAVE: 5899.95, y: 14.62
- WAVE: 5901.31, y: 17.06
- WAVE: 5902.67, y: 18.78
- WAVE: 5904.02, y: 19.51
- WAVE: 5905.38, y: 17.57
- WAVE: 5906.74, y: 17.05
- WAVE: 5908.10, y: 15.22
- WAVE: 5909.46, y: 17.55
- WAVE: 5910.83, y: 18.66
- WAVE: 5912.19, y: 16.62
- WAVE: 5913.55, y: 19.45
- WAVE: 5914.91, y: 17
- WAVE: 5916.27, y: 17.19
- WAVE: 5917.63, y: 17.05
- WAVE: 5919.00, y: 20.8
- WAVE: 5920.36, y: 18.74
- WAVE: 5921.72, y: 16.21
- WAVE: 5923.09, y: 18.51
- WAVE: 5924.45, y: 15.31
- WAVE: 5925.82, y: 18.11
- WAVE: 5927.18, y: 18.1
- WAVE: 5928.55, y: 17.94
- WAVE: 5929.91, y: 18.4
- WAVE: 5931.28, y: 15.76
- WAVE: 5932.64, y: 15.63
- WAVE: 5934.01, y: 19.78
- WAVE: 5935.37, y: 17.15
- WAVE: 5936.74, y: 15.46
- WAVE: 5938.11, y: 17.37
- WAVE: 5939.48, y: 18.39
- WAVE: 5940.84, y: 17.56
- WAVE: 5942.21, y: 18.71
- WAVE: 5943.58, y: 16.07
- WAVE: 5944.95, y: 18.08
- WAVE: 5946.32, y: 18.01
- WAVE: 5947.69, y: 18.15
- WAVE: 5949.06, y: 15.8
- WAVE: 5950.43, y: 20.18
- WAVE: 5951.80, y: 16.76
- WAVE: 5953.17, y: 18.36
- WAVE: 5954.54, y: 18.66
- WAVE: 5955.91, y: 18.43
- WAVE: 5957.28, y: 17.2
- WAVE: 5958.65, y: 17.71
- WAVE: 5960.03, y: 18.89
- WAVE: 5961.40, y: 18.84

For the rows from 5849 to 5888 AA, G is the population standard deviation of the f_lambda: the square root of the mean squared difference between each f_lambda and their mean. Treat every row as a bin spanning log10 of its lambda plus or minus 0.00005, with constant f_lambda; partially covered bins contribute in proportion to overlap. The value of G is 1.8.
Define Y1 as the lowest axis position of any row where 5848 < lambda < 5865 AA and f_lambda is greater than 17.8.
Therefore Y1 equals 5848.55 AA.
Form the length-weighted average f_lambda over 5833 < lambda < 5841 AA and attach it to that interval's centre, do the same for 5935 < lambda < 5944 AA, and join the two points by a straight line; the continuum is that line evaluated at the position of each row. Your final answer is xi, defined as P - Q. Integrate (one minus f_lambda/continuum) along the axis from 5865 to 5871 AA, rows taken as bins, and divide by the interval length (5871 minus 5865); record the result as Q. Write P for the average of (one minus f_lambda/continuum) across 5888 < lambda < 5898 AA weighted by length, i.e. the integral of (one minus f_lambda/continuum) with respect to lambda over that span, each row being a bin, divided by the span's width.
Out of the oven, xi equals 0.04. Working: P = -0.03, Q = -0.07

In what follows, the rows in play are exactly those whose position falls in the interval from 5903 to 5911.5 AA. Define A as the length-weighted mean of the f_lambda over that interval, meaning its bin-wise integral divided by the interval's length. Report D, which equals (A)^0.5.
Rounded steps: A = 17.6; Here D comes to 4.20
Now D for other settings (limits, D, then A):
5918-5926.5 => 4.23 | 17.9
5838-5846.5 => 4.17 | 17.3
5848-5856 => 4.28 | 18.3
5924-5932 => 4.16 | 17.3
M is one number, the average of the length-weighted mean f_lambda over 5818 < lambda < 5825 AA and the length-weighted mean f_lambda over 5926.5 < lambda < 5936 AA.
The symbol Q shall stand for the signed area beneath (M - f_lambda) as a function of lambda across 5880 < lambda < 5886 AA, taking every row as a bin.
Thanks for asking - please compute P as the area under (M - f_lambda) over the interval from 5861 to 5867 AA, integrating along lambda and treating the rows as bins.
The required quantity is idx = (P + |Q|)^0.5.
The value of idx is 1.5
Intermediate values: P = -4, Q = 6.7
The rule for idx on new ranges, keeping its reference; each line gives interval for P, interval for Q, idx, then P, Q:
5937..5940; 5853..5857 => 3.0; 0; -9.1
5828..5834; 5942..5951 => 4.4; 18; -2.0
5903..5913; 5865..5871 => 1.4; 0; 1.7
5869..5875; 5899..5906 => 3.3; 10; 0.8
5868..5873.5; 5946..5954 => 3.4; 9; -2.6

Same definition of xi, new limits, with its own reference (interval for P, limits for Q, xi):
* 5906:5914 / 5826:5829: 0.06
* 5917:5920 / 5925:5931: -0.07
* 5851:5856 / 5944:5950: -0.18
